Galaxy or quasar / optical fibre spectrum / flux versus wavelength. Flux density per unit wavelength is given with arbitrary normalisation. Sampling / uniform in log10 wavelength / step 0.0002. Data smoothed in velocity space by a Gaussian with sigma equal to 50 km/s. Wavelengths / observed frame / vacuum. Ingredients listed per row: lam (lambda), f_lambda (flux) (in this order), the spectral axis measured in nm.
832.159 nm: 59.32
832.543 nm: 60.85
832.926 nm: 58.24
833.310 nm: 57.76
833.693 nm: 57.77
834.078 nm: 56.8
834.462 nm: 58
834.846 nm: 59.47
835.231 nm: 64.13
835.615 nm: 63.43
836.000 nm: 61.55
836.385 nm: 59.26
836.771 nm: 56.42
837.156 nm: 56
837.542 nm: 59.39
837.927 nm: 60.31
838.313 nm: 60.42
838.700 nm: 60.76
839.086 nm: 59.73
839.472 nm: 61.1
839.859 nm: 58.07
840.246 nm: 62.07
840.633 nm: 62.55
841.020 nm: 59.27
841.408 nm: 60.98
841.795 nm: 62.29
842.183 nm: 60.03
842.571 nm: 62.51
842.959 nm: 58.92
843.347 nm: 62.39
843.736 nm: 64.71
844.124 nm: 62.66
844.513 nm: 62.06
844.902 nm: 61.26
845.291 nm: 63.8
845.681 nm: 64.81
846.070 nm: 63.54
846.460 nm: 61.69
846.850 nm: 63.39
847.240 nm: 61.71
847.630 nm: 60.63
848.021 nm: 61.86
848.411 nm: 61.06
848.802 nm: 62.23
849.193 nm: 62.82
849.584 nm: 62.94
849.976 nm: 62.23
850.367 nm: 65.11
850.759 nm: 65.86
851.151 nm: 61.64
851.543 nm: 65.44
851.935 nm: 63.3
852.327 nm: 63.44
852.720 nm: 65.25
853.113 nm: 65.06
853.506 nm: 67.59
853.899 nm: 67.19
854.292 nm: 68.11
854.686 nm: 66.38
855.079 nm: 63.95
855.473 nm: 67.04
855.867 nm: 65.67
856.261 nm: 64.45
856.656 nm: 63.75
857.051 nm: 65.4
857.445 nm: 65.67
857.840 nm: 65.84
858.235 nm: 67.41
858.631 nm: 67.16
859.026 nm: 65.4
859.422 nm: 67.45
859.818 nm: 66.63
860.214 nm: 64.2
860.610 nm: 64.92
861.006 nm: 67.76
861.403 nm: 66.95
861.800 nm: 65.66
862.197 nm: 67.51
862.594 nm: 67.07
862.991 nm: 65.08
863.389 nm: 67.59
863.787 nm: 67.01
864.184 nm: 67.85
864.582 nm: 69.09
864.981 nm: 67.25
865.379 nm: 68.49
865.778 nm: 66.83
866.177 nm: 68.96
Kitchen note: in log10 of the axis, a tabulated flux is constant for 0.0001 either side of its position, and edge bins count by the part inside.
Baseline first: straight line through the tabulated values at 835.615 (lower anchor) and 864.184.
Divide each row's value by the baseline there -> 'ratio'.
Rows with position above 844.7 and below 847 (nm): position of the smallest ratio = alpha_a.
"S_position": 844.902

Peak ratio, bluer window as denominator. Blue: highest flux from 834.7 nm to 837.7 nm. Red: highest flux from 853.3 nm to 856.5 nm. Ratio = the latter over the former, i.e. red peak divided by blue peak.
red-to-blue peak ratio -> 1.06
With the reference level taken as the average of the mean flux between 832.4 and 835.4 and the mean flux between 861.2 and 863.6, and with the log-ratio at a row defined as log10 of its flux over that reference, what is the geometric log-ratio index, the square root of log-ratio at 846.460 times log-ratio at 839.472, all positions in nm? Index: 0.010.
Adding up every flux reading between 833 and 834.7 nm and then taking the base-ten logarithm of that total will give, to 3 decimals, 2.362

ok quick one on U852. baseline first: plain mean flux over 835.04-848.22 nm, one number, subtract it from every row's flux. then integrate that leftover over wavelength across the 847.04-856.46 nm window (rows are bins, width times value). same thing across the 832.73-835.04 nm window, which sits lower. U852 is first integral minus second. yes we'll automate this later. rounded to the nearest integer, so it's 35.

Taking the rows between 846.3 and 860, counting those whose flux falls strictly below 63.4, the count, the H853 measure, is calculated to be 12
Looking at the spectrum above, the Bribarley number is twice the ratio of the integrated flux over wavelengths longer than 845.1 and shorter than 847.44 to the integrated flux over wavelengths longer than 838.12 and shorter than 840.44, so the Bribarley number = 2.11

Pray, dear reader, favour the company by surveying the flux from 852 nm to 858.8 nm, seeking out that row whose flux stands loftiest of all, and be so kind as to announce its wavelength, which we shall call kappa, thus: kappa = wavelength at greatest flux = 854.292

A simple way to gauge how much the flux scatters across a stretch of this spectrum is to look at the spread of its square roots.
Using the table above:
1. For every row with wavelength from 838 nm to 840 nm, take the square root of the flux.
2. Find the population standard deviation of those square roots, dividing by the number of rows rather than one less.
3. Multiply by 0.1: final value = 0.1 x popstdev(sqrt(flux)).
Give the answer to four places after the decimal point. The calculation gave 0.0070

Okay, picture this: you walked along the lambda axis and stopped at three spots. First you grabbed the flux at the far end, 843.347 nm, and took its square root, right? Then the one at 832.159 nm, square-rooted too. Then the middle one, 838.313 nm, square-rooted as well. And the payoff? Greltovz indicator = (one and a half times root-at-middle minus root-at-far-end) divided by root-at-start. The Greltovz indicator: 0.488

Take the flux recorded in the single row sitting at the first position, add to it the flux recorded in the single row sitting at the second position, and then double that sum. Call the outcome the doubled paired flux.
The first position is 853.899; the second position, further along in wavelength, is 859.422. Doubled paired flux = 269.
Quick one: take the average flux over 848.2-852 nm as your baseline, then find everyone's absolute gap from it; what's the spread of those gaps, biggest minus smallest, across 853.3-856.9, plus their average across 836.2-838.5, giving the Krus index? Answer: 9.0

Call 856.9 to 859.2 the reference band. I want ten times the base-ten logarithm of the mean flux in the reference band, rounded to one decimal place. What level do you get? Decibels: 18.2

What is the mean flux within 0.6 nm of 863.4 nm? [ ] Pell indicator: 66.6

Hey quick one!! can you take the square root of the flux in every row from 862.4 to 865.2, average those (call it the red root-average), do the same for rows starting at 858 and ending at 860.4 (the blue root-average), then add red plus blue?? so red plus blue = 16.3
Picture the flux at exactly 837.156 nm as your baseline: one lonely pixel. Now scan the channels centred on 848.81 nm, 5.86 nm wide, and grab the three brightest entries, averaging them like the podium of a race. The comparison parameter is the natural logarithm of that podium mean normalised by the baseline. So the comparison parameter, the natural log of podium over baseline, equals 0.16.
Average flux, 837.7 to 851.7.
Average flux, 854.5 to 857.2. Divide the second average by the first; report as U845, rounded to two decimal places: 1.05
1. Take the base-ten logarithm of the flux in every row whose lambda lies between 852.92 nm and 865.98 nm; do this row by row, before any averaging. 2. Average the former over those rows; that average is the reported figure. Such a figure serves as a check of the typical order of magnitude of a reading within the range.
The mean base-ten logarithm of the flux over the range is 1.823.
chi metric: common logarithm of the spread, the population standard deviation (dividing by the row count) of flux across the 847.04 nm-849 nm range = -0.24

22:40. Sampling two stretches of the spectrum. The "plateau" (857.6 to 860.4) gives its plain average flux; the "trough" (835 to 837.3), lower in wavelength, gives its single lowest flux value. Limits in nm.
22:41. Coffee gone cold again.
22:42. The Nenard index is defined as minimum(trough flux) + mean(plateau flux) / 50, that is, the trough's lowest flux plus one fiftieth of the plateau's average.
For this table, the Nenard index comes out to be 57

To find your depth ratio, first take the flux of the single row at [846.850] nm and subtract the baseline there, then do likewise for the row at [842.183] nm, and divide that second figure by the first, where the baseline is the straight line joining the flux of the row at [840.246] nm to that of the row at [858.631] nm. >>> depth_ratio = 5.1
